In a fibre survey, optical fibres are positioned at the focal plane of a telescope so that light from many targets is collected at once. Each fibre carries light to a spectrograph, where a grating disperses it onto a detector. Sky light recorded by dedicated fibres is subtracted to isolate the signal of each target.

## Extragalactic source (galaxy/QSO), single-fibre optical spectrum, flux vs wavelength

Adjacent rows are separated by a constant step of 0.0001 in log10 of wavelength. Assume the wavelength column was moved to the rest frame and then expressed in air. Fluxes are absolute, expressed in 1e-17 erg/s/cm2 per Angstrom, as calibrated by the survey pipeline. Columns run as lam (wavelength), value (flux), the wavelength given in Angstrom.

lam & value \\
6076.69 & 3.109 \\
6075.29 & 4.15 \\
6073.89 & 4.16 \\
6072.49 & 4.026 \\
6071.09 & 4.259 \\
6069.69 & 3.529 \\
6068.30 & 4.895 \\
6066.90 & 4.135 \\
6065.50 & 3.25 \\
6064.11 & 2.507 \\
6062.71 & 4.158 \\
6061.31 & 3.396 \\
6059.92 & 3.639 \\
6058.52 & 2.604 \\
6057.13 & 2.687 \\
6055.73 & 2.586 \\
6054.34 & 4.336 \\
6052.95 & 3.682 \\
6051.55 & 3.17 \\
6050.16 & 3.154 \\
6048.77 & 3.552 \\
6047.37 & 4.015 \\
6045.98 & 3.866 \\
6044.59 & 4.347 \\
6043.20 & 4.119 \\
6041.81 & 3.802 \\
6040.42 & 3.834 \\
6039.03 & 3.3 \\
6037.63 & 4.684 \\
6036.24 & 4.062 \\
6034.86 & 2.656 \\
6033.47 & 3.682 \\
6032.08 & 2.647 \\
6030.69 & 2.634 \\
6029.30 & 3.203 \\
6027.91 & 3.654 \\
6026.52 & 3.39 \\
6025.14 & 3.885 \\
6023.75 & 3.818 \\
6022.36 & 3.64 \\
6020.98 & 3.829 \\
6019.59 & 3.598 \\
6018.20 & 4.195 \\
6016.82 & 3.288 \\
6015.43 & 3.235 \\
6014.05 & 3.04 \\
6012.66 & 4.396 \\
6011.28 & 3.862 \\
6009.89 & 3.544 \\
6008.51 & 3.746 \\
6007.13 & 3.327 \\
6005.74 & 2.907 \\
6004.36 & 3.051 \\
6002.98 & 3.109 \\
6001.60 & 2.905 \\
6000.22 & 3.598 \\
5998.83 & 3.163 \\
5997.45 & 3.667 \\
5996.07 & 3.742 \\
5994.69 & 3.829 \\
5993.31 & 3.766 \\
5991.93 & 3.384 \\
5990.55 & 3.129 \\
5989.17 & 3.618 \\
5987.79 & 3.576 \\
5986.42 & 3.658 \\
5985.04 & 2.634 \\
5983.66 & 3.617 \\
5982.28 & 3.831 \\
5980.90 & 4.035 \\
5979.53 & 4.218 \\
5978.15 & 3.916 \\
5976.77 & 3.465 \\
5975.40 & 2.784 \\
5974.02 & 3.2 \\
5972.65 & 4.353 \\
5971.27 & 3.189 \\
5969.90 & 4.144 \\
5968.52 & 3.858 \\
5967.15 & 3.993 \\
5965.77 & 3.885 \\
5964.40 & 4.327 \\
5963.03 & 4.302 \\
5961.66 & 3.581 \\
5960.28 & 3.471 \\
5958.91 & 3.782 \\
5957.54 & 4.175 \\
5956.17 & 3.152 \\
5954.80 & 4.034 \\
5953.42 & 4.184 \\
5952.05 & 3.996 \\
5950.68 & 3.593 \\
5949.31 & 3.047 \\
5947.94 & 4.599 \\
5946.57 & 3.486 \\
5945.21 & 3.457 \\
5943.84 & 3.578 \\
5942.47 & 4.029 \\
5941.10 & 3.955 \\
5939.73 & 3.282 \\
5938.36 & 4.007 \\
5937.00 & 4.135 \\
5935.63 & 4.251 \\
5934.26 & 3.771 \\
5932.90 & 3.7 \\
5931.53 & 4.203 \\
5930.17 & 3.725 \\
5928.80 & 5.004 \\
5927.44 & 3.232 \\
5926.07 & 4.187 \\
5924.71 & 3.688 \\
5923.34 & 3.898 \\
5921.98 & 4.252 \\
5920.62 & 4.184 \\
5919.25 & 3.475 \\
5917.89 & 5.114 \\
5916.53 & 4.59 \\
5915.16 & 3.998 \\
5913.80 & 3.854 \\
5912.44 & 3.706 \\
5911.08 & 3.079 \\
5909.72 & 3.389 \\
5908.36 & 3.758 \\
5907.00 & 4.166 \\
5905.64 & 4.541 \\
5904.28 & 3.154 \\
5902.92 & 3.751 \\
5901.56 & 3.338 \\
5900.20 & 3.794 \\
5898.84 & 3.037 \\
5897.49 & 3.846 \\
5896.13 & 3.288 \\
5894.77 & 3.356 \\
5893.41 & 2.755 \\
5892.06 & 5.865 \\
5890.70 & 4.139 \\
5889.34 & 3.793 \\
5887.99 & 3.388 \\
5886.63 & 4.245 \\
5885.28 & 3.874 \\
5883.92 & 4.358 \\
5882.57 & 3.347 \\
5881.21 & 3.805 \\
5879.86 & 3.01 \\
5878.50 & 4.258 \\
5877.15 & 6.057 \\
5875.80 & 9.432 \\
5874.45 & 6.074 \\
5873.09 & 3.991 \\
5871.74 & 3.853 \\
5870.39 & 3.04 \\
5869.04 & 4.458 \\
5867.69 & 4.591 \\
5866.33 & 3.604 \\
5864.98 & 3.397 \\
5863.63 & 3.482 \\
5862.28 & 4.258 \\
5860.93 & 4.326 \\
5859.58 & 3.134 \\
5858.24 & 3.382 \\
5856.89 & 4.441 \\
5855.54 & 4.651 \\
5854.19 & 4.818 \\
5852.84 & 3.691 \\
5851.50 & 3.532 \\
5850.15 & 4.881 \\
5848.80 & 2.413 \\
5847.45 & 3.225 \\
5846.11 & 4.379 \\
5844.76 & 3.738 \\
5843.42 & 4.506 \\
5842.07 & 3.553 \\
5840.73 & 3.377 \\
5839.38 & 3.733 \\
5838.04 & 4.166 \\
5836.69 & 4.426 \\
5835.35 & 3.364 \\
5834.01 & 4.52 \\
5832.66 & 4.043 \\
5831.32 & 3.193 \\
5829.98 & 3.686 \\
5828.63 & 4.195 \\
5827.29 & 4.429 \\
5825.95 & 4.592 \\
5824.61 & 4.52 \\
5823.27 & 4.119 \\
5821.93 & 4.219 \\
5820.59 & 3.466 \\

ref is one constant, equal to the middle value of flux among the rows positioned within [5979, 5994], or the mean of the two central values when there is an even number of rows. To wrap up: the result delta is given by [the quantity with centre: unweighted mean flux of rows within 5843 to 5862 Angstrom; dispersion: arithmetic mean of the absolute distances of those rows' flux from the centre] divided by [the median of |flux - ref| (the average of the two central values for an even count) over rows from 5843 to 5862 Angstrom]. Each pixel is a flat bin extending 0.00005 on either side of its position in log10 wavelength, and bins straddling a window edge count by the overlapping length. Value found 0.9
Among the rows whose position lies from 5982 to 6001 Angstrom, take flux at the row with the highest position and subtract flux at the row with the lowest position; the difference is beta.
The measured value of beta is -0.2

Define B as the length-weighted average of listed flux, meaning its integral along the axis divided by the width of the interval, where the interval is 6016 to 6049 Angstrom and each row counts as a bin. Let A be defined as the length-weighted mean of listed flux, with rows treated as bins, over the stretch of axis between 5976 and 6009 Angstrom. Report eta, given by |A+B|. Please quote 7.1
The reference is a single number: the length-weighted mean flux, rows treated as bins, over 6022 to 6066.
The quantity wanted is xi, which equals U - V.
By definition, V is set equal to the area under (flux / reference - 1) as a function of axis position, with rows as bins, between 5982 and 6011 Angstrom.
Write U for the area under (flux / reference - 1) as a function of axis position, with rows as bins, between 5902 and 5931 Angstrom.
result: 4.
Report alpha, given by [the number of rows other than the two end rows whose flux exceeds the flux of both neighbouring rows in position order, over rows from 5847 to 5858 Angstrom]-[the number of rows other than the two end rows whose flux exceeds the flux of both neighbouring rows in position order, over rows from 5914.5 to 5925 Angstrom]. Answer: 0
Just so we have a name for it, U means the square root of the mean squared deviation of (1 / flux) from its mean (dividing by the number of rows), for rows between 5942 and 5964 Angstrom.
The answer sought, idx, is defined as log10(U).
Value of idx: -1.53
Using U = 0.030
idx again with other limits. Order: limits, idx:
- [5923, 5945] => -1.58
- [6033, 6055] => -1.40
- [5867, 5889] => -1.23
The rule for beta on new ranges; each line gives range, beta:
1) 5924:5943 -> 0.3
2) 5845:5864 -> -0.9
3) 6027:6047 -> 0.2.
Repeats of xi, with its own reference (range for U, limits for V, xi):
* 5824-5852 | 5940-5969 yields 1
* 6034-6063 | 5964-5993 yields 0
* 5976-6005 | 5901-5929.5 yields -3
